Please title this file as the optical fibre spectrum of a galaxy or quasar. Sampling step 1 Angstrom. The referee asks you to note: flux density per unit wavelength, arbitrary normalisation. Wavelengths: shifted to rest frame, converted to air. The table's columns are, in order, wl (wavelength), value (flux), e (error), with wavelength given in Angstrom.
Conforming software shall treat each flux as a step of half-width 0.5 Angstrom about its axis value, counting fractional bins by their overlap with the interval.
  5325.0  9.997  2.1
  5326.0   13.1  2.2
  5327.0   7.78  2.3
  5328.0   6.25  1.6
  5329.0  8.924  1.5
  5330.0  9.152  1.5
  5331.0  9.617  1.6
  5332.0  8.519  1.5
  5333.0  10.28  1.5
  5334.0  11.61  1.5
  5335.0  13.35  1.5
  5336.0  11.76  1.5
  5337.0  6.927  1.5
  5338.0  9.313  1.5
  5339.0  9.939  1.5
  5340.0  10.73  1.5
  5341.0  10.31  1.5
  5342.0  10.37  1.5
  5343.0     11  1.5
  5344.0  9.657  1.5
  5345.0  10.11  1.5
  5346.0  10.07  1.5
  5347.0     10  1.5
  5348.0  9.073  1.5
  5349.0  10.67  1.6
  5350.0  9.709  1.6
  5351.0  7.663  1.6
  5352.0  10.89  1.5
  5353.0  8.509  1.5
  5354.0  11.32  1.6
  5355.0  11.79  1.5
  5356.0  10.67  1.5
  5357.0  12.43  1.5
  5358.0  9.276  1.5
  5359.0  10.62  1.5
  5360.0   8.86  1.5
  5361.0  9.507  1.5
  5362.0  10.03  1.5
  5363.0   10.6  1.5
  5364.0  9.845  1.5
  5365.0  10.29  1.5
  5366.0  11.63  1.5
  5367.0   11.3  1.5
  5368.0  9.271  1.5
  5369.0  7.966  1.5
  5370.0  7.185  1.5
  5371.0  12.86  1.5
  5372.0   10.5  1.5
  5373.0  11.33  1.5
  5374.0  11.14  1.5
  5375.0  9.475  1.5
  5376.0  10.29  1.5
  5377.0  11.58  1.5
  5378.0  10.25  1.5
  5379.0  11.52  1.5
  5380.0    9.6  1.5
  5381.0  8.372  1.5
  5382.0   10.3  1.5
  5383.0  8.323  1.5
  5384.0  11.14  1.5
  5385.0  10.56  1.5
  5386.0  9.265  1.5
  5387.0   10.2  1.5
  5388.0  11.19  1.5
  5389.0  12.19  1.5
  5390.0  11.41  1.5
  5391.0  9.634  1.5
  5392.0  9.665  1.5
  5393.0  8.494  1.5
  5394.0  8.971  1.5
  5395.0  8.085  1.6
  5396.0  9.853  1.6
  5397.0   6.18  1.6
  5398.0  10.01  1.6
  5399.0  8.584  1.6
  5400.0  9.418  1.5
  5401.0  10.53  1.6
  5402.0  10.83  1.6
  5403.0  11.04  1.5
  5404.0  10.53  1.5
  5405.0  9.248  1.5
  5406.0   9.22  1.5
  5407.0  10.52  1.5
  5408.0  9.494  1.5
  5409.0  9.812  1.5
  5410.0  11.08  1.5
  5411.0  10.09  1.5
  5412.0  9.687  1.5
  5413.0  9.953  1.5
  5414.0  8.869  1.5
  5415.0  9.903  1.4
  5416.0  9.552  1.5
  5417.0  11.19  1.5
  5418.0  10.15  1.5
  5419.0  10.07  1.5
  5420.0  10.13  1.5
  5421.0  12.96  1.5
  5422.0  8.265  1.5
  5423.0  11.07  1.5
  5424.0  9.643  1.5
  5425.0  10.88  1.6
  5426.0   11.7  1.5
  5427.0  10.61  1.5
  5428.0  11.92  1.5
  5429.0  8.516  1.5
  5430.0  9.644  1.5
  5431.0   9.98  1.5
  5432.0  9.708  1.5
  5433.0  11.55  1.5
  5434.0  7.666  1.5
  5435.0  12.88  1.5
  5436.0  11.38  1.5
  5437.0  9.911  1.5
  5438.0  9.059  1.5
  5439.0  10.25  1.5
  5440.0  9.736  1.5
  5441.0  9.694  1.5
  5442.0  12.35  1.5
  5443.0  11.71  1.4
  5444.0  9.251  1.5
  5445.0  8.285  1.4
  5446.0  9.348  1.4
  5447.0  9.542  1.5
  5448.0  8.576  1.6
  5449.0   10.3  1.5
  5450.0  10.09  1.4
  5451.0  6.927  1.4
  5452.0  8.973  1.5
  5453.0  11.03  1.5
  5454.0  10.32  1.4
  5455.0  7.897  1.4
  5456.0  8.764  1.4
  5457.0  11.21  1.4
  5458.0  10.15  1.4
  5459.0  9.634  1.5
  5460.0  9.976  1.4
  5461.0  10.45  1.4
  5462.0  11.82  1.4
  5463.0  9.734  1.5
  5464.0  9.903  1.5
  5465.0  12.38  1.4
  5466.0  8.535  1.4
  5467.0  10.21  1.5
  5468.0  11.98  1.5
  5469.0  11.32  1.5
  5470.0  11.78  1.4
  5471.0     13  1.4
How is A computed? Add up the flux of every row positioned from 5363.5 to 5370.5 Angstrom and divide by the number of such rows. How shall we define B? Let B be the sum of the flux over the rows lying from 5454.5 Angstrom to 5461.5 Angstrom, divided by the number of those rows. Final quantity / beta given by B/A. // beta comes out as 1.01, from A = 9.6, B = 9.7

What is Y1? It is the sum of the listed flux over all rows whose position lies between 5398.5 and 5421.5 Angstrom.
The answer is 233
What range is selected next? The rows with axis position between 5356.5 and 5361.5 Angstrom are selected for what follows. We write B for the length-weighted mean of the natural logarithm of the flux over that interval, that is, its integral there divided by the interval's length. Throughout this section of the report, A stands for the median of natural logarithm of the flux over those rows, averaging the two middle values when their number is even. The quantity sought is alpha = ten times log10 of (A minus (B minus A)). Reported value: 3.41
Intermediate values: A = 2.25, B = 2.31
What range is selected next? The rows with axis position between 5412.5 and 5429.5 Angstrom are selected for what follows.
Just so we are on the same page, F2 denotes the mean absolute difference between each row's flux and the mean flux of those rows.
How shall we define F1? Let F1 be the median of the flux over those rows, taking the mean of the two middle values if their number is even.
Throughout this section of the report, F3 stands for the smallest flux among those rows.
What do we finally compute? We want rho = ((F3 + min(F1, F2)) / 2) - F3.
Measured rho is -3.7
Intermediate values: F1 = 10.1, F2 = 0.95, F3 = 8.265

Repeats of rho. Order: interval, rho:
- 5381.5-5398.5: -2.5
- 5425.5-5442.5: -3.3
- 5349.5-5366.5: -3.3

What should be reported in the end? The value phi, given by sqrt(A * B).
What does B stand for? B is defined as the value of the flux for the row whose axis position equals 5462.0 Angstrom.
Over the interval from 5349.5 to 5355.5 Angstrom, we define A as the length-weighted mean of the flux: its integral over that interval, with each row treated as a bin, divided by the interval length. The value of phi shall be 10.9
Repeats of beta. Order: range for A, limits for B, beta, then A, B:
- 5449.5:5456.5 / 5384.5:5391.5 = 1.16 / 9.1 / 10.6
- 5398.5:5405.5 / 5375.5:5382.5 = 1.02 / 10.0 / 10.3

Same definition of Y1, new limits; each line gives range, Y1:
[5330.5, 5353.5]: 230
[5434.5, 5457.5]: 227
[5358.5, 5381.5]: 234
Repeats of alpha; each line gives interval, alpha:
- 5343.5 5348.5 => 3.67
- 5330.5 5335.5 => 3.63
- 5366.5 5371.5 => 3.43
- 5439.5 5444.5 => 3.43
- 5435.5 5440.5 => 3.58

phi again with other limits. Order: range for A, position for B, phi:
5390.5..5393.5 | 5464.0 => 9.6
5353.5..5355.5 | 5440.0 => 10.6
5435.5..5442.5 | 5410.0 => 10.7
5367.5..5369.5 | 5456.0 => 8.7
